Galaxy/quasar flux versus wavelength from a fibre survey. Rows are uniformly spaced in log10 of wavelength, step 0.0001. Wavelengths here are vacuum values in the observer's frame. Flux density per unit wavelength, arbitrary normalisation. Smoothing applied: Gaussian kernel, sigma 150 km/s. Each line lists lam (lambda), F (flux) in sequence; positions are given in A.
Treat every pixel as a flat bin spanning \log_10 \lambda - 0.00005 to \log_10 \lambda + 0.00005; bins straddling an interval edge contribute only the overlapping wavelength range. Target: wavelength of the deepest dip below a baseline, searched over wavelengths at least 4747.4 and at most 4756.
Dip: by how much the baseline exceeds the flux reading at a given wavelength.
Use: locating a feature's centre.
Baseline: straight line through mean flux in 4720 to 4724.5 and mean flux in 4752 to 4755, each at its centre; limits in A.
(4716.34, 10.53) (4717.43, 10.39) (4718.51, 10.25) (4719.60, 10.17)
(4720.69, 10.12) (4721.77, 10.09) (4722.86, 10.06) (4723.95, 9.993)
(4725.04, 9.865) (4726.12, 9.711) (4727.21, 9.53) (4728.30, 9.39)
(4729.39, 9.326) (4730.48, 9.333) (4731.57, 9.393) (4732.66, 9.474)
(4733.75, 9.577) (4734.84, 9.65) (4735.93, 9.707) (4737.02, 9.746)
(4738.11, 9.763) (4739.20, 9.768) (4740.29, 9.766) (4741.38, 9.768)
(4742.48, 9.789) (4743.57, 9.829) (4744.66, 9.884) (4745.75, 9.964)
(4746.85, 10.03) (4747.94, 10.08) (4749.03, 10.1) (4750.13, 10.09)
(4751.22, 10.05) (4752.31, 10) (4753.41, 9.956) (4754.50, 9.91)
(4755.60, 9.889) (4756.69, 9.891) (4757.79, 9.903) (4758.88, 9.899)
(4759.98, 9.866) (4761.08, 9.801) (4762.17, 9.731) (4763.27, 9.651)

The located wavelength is 4755.60 A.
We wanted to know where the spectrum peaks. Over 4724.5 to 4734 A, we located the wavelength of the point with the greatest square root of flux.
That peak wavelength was 4725.04 A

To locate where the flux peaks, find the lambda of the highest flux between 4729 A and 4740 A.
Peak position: 4739.20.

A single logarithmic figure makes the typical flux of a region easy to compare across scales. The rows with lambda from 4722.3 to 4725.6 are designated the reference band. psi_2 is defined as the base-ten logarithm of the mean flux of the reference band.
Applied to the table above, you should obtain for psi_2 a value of 1.00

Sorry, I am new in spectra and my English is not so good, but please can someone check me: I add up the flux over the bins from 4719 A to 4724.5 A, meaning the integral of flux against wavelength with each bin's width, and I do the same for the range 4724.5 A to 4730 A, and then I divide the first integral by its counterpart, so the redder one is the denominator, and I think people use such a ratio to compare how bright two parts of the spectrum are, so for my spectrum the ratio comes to 1.05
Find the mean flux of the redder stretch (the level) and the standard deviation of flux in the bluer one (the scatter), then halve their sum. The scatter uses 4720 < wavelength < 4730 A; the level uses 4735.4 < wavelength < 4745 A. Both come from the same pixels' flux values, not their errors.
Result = 5.04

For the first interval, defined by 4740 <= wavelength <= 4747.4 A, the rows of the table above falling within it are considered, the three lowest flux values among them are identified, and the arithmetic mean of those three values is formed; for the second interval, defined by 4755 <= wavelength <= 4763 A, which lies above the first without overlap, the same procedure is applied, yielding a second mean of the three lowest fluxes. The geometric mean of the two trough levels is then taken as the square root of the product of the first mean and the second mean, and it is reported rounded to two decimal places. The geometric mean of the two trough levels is 9.79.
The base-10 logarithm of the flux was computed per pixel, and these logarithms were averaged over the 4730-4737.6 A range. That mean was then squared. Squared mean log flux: 0.96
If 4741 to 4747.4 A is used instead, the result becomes 0.99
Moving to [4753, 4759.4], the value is 0.99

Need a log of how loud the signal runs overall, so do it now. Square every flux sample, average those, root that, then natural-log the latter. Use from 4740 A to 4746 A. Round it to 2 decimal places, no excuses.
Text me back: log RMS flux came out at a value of 2.29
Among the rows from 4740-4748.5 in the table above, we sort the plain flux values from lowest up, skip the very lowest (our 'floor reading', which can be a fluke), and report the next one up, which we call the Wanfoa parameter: 9.768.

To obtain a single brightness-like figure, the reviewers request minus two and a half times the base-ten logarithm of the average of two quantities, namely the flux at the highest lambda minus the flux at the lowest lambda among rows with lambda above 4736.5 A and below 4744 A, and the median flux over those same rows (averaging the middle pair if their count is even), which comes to -1.73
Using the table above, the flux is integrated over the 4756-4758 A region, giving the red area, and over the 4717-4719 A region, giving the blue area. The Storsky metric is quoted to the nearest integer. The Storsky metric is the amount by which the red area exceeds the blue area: -1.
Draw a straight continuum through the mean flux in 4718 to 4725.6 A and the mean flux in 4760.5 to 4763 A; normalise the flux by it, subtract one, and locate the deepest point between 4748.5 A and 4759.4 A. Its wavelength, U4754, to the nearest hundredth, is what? 4755.60 A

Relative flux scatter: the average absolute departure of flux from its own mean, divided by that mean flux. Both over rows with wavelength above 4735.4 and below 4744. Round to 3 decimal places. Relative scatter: 0.002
